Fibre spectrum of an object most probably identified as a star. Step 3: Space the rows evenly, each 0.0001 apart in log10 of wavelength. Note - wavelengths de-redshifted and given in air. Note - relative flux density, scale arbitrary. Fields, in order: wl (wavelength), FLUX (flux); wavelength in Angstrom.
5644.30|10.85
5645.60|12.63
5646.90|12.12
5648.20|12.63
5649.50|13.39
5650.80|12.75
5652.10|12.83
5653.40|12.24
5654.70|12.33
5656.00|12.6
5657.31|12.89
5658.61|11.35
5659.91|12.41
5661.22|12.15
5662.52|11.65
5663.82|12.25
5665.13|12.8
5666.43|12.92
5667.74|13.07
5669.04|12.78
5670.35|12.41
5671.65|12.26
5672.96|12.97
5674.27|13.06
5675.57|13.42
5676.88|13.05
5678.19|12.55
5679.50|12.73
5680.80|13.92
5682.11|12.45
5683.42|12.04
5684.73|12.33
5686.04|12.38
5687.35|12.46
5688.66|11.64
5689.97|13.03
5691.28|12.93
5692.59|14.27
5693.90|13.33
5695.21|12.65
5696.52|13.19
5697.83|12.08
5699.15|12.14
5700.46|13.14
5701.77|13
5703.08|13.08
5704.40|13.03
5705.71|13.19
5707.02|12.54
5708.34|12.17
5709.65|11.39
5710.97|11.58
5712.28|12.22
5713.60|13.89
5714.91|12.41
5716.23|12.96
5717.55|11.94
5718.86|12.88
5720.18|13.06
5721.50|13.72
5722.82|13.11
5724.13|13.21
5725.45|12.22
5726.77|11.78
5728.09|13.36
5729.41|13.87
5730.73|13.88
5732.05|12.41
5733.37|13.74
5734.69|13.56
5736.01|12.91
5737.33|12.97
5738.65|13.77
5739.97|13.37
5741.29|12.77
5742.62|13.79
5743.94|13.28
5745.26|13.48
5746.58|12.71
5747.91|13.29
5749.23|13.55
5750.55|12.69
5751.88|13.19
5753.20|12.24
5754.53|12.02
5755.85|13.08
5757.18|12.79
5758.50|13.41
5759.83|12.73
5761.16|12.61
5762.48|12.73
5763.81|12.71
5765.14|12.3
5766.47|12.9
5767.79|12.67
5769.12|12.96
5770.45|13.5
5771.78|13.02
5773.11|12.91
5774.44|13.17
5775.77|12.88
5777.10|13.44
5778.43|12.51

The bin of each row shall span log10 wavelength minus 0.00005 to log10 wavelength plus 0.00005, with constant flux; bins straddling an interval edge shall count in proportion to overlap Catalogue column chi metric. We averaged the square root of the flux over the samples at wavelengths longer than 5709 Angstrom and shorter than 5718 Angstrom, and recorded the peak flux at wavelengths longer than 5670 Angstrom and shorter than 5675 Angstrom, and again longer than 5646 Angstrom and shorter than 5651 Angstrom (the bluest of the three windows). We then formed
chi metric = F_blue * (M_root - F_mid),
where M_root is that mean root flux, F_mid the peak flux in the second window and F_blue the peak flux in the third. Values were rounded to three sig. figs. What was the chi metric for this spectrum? -128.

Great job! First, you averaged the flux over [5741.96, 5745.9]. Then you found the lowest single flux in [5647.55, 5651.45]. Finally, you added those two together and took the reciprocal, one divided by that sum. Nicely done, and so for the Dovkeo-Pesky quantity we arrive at 0.0382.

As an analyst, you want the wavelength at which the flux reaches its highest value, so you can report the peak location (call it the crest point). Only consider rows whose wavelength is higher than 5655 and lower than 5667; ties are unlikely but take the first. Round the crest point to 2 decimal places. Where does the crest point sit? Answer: 5666.43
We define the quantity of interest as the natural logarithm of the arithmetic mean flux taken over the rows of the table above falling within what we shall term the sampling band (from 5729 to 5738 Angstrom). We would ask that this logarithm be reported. 2.59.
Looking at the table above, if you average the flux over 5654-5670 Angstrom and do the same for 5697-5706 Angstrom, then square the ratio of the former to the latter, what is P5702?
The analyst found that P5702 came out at 0.94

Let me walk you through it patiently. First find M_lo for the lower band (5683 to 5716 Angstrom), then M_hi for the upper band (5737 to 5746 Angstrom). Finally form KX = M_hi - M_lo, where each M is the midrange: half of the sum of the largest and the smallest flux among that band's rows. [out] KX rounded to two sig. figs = 0.45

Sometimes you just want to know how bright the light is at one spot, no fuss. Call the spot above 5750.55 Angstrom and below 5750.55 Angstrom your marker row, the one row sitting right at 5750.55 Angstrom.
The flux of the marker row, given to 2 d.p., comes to 12.69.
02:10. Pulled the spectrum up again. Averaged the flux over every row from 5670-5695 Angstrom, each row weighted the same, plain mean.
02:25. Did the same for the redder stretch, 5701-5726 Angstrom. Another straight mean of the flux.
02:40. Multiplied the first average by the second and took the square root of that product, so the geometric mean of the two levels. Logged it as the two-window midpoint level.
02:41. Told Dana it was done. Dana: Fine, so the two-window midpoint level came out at 12.76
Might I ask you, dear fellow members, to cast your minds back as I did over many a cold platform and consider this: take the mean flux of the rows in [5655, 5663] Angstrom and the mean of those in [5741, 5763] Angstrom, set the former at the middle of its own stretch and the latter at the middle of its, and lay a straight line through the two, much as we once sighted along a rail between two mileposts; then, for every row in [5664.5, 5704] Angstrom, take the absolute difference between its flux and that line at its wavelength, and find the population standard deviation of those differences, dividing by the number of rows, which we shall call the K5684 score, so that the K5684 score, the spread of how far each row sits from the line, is 0.41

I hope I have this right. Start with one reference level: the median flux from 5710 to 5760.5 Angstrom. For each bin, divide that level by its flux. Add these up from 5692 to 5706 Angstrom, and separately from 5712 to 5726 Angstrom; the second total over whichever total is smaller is 1.01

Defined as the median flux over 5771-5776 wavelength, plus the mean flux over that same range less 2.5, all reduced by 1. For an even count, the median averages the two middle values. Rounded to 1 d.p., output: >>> 22.5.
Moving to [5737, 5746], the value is 23.2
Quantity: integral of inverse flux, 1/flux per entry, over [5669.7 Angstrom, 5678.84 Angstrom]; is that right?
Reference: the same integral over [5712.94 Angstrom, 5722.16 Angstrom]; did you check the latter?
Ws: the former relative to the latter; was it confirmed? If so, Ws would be 1.00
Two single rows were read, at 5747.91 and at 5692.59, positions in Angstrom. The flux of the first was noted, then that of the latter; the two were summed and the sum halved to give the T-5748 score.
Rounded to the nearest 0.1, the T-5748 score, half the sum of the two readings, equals 13.8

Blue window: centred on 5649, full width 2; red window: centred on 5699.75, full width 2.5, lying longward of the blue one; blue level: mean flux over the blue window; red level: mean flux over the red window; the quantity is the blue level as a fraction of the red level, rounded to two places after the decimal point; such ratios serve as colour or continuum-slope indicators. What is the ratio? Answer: 1.03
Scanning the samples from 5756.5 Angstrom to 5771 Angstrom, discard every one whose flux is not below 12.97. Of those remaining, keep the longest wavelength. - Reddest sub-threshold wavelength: 5769.12 Angstrom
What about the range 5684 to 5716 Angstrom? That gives 5714.91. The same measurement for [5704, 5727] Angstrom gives 5726.77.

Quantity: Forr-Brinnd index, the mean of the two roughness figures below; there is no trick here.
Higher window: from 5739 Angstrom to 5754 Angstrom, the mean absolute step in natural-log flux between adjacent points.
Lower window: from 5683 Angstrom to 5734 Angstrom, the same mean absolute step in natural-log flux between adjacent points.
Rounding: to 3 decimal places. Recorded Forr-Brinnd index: 0.050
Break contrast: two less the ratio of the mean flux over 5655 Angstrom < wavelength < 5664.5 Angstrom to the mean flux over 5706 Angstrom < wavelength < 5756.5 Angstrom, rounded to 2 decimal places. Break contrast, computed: 1.06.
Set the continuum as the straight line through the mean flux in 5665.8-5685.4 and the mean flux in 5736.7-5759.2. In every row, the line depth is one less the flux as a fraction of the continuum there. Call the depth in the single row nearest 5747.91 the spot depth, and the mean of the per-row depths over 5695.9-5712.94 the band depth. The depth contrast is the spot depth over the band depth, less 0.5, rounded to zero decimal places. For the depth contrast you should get -1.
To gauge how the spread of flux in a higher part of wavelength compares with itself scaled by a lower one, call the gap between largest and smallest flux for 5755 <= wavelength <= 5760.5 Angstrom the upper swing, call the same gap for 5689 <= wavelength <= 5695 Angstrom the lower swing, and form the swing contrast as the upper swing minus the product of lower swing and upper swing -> -0.2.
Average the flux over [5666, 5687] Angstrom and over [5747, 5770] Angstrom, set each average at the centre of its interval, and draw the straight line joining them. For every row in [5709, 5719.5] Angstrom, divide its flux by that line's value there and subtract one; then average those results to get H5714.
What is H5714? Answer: -0.030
